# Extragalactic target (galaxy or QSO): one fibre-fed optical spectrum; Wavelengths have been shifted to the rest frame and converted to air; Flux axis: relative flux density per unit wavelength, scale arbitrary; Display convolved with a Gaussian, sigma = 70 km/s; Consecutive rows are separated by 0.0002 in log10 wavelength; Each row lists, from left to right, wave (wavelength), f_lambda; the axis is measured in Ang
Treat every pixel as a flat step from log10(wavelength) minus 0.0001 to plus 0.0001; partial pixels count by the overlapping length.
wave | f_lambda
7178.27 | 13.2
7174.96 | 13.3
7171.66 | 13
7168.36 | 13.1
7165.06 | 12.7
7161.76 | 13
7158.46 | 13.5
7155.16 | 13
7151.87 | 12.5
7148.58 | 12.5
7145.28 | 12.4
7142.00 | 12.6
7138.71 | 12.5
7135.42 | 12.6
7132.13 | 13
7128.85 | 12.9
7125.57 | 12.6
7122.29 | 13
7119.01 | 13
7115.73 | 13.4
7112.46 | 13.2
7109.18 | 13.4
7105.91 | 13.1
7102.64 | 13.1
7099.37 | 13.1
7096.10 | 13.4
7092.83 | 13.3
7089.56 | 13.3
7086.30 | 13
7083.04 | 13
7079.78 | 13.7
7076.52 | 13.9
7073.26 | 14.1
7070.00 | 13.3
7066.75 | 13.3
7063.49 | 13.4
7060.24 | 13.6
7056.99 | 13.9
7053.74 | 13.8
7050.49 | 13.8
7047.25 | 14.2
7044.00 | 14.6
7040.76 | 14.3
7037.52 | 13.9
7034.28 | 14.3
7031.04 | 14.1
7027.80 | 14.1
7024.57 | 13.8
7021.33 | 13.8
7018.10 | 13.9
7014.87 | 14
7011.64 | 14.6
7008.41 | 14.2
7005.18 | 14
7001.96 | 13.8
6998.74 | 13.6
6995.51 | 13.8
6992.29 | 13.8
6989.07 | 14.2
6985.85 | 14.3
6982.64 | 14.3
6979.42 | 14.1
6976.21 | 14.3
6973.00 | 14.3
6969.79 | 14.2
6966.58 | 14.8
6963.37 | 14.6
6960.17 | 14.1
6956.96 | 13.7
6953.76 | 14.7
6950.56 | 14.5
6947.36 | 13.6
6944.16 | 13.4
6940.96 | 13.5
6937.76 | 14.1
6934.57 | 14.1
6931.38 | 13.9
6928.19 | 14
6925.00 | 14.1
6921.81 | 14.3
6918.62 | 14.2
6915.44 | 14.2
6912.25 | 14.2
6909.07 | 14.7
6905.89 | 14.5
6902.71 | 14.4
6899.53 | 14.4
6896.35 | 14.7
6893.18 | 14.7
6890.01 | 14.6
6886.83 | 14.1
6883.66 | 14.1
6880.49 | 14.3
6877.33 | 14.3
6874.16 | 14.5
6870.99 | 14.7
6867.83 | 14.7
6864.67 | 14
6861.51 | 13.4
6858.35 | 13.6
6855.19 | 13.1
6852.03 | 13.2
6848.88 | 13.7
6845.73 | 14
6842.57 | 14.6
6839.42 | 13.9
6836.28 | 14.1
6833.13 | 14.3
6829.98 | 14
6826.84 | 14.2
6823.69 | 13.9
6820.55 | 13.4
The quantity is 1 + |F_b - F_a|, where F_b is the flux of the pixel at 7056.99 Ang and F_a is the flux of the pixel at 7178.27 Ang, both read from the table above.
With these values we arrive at 1.70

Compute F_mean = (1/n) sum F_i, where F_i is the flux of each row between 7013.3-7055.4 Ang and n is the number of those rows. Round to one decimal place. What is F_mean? 14.0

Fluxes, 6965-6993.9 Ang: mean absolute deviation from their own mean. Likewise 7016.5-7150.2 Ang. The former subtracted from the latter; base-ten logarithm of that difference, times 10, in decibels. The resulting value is -5.1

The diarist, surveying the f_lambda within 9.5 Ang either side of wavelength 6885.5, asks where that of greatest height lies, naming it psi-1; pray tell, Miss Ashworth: 6893.18 Ang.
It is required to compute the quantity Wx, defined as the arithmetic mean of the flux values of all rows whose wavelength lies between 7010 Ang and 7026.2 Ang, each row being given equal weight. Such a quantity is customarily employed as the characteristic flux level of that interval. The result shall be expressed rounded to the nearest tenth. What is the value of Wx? 14.0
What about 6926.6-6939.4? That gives 14.0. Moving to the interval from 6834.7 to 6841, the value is 14.0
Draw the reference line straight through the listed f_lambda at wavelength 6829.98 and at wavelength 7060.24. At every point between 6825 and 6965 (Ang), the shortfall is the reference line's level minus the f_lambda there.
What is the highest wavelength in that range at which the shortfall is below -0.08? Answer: 6963.37 Ang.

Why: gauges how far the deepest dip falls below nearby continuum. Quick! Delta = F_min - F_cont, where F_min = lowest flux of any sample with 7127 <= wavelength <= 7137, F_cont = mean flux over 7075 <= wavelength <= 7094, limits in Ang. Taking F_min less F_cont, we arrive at -0.77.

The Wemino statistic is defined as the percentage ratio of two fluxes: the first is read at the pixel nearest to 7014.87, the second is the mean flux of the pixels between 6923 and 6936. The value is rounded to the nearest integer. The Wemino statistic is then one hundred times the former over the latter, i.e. 100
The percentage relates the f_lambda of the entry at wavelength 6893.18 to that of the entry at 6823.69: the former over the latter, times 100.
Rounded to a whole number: 106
